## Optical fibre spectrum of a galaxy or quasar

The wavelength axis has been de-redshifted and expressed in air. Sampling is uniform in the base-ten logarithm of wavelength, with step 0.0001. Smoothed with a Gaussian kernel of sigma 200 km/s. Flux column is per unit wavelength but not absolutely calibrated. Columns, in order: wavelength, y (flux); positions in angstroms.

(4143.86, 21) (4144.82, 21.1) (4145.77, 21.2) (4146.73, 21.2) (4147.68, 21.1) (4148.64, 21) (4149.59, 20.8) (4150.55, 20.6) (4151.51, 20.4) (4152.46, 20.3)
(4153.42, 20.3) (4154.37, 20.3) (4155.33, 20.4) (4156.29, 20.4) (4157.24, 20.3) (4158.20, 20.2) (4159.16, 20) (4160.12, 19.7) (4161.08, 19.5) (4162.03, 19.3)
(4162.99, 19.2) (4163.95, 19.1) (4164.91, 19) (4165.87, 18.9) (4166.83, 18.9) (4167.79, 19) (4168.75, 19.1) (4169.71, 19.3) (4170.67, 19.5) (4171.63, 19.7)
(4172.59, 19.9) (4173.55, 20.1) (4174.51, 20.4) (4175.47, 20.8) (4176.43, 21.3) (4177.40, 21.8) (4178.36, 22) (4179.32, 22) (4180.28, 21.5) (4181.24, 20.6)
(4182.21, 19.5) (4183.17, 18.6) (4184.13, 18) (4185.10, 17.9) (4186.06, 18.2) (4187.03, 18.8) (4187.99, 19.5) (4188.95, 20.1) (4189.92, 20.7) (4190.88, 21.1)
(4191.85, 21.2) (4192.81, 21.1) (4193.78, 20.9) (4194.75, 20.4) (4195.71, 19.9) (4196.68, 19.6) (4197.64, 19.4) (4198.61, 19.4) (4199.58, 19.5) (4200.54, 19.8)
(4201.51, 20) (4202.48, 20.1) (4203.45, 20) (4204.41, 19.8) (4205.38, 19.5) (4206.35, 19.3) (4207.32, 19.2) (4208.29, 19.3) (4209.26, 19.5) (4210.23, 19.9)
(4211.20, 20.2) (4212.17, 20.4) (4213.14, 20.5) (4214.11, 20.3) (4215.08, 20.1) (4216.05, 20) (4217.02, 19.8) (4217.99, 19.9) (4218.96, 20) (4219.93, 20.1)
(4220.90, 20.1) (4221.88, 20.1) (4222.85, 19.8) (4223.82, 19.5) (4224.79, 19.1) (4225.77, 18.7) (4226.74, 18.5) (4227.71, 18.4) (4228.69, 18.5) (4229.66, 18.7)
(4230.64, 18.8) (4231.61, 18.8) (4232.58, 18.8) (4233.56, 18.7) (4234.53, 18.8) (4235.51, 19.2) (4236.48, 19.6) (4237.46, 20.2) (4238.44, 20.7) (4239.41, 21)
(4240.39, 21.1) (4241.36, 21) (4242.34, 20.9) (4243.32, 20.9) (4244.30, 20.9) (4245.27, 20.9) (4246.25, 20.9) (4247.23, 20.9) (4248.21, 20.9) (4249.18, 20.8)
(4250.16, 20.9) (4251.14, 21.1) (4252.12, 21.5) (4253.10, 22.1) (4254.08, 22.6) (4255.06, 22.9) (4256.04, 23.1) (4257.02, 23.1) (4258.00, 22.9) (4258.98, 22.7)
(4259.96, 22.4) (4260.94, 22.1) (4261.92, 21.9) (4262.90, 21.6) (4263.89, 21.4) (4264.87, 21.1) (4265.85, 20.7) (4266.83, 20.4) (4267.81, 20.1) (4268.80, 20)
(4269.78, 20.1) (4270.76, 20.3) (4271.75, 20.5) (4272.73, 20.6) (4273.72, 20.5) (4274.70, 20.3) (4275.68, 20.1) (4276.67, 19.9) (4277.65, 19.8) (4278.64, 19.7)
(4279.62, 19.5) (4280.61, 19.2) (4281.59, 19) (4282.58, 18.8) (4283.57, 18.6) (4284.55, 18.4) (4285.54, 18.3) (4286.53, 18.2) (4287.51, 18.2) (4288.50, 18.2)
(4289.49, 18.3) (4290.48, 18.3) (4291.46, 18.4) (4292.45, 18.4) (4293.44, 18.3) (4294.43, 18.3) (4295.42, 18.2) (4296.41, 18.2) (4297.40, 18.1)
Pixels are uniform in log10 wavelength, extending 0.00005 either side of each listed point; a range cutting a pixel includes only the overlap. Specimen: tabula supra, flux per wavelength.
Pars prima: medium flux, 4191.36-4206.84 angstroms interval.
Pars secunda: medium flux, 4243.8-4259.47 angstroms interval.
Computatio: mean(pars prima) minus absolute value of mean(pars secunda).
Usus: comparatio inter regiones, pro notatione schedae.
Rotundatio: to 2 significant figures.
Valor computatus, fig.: -1.8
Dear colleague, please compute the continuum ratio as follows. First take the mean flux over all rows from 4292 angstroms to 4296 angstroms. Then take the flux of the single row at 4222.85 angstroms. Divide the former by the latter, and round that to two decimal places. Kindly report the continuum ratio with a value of 0.92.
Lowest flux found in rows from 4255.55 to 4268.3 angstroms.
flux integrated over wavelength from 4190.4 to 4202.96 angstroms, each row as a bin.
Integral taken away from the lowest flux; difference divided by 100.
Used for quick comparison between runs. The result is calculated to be -2.33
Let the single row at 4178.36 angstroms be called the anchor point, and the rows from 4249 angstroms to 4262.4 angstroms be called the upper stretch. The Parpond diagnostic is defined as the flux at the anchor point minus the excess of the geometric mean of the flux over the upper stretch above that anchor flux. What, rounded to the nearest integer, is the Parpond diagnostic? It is 22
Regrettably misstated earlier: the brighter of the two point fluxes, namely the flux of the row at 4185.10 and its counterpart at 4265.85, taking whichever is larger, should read 20.7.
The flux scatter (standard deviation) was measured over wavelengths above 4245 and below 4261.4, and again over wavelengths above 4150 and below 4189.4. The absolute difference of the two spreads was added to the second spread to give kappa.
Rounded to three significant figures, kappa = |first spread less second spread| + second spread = 1.11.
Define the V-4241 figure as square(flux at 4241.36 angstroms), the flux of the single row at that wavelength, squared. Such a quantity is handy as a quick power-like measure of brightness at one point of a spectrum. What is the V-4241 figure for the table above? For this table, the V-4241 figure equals 441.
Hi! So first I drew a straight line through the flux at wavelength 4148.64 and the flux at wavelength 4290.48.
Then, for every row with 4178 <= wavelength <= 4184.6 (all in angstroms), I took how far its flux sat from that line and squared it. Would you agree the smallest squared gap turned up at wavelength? 4181.24 angstroms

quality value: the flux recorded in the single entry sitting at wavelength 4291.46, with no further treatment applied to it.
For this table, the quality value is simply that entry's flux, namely 18.4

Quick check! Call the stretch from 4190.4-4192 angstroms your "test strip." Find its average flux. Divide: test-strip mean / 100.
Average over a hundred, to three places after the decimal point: 0.211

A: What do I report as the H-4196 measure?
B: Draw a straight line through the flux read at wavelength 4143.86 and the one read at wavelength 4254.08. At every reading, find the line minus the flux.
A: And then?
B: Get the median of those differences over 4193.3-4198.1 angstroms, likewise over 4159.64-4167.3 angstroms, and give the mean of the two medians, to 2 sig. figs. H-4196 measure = 2.0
